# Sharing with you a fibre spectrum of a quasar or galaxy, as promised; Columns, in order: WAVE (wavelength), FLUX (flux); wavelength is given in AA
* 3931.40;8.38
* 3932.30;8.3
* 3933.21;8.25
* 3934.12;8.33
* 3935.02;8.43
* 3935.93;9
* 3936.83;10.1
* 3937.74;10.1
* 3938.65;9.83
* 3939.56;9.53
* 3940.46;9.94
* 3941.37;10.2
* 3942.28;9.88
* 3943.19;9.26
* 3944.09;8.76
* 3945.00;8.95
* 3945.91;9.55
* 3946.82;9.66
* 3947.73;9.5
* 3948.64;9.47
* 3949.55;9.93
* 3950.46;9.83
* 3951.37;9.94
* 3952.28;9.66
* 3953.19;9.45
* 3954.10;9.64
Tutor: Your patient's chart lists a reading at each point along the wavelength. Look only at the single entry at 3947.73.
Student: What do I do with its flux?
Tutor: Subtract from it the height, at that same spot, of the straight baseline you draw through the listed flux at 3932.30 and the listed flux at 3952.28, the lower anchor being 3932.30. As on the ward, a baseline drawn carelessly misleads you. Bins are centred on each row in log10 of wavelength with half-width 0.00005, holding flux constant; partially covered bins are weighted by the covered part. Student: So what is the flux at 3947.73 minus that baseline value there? 0.15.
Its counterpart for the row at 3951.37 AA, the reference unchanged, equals 0.34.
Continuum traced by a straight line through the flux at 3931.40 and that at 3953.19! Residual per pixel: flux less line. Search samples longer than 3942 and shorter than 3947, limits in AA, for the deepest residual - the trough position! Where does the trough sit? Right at 3944.09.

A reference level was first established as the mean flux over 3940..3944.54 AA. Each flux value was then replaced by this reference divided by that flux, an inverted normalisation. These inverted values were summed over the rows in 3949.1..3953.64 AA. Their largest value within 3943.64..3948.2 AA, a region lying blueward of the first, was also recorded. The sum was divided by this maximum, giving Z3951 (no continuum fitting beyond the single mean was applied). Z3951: 4.5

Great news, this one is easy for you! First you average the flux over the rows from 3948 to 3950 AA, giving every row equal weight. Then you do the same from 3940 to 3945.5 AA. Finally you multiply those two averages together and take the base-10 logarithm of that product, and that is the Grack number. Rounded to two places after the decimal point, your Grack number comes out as 1.96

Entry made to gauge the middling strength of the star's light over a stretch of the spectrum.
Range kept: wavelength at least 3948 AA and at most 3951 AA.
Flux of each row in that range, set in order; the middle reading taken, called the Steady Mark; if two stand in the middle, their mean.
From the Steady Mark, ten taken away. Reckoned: -0.17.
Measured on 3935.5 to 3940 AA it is -0.17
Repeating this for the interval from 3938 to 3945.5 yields -0.32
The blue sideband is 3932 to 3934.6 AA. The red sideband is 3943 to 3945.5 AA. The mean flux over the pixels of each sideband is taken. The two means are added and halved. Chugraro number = 8.6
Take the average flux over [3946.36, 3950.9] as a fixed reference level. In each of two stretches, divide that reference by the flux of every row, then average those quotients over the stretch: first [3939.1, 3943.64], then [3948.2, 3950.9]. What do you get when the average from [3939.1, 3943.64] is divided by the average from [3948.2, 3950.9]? 1.00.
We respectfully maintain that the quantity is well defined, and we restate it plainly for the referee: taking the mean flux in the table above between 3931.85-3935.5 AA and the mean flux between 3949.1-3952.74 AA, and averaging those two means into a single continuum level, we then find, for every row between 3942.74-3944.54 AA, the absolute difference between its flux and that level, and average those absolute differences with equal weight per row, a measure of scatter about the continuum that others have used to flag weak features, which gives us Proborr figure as 0.25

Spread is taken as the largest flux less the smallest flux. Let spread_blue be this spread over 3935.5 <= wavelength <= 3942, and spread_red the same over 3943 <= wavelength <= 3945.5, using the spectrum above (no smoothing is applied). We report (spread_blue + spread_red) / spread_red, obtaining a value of 3.4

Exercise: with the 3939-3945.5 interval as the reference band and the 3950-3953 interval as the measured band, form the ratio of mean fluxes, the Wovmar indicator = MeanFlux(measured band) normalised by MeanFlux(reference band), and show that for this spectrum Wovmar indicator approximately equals 1.03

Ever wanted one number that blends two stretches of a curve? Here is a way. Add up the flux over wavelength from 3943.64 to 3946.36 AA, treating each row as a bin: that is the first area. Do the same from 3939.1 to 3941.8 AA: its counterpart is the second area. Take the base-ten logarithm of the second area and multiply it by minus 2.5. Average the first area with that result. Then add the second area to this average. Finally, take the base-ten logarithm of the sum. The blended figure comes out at 1.57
